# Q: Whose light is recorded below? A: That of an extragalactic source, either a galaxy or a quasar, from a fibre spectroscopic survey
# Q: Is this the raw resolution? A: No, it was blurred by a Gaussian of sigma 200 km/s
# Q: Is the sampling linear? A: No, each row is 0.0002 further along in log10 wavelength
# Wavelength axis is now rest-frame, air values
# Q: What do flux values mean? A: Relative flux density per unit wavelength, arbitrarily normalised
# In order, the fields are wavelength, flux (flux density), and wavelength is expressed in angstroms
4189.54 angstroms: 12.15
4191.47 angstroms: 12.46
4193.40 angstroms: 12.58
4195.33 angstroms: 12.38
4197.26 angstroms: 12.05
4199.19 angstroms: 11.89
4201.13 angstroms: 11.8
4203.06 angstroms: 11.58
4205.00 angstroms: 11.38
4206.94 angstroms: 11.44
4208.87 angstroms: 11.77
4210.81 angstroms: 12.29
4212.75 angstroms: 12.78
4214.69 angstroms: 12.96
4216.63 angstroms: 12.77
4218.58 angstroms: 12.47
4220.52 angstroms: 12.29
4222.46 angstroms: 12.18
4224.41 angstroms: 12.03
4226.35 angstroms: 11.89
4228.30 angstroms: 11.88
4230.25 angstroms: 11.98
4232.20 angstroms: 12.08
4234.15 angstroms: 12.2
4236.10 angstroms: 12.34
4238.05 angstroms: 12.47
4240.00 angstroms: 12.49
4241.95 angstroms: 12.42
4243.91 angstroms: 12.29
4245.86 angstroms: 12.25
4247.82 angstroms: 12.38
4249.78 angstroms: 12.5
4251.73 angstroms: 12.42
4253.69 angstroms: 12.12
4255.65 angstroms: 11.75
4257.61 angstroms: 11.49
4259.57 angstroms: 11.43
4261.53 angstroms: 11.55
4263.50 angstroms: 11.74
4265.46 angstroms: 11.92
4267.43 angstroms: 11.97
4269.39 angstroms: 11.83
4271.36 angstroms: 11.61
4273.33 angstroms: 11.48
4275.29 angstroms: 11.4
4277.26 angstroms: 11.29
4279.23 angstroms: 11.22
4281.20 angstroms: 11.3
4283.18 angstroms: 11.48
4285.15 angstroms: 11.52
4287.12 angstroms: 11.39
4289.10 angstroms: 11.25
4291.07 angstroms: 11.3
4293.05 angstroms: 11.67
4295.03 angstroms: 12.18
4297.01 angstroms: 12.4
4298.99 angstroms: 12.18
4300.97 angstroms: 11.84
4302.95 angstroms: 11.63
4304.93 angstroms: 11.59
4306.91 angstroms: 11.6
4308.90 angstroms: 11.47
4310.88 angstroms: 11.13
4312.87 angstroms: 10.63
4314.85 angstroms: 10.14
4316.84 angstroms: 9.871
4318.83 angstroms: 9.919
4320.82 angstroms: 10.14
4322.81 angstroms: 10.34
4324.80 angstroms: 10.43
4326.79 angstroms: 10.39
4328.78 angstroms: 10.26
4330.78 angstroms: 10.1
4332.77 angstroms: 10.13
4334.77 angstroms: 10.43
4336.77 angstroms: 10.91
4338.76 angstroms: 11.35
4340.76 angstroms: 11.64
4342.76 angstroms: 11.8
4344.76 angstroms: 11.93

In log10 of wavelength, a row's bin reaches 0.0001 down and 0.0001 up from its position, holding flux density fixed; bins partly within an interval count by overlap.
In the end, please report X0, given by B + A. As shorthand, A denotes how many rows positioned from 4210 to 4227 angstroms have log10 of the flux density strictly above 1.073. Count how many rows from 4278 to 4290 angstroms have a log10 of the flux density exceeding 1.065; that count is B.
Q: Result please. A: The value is 9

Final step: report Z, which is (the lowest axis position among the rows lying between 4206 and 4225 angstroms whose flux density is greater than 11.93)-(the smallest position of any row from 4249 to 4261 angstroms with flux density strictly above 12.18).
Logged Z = -39.0 angstroms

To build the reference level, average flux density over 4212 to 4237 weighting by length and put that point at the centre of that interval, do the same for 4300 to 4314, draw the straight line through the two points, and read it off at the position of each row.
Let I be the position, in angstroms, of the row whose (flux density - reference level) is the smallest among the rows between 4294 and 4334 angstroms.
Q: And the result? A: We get 4316.84 angstroms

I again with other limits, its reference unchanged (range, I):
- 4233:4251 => 4234.15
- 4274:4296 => 4279.23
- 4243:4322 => 4316.84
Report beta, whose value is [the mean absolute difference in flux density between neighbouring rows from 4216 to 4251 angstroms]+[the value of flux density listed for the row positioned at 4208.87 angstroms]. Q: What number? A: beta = 11.9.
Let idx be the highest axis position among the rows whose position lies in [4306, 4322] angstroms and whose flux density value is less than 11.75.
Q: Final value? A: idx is 4320.82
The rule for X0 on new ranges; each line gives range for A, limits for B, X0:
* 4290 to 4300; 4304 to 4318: 3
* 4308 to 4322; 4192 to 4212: 7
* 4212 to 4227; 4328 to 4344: 10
